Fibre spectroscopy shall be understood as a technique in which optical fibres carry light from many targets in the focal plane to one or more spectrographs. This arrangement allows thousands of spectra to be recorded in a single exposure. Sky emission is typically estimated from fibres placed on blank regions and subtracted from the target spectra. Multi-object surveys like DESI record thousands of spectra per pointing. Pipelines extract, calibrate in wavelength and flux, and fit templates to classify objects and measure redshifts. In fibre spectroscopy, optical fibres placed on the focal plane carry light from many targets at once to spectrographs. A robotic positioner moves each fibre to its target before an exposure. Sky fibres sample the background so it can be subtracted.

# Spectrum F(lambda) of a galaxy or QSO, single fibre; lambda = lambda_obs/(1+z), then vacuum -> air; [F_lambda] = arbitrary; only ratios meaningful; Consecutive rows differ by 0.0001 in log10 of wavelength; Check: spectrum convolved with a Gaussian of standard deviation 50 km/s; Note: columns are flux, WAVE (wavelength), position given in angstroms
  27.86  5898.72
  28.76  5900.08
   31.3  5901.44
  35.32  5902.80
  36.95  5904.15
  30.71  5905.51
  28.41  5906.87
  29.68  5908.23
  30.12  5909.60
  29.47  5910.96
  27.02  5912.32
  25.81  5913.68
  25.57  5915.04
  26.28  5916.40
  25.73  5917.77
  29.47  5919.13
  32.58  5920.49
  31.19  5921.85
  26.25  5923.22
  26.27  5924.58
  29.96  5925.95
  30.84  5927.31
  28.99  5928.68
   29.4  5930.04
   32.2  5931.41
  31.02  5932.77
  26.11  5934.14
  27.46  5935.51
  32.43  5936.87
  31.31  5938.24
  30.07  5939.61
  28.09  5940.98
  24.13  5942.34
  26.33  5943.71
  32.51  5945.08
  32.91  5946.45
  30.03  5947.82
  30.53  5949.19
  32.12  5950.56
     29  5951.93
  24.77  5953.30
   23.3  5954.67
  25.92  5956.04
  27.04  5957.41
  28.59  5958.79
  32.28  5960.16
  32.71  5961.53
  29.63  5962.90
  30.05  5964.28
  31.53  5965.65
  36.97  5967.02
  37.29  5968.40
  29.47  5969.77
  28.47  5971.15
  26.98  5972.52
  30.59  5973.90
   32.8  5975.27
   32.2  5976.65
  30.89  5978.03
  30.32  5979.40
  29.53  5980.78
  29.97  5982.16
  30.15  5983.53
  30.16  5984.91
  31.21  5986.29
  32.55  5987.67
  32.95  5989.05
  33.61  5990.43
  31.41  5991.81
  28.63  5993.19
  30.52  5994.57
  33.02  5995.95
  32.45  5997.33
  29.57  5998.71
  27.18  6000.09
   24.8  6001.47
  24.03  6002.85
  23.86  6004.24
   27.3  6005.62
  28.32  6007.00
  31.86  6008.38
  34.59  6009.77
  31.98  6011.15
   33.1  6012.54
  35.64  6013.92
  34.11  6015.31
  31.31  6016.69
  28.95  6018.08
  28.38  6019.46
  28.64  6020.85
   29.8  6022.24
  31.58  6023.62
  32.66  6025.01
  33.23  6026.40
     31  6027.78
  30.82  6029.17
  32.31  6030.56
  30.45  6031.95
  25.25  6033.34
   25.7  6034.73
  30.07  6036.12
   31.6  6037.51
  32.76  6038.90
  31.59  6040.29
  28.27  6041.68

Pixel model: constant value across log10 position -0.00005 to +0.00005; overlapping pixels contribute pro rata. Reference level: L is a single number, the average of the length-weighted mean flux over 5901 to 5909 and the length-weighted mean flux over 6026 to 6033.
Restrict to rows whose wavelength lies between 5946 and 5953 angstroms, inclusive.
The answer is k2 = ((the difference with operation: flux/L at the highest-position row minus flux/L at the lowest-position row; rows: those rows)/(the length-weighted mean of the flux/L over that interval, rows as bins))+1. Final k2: 0.87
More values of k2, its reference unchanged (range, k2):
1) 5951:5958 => 0.93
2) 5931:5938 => 1.01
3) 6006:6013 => 1.15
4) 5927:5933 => 1.01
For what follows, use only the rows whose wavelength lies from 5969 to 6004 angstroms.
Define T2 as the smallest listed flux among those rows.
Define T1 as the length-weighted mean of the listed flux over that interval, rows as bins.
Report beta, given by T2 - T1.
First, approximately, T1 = 30.1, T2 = 24.03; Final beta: -6.0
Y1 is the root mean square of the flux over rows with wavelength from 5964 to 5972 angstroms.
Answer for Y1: 32.5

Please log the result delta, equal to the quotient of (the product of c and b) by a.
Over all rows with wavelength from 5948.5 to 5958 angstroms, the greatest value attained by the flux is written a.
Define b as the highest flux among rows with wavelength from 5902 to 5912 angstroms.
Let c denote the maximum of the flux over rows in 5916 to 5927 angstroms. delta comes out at 37.5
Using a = 32.12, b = 36.95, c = 32.58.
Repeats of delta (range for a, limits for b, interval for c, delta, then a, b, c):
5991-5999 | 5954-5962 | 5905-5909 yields 30.4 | 33.02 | 32.71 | 30.71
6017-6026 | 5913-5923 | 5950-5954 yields 32.0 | 32.66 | 32.58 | 32.12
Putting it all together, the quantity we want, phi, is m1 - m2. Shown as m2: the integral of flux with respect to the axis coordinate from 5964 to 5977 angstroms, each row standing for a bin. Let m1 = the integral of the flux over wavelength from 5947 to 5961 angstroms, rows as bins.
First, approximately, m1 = 398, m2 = 412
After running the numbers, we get -13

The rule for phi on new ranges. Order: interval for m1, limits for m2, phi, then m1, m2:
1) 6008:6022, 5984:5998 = 2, 445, 443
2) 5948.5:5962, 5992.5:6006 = 5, 386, 380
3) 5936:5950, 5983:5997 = -23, 418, 440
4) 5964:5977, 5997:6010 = 47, 412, 365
